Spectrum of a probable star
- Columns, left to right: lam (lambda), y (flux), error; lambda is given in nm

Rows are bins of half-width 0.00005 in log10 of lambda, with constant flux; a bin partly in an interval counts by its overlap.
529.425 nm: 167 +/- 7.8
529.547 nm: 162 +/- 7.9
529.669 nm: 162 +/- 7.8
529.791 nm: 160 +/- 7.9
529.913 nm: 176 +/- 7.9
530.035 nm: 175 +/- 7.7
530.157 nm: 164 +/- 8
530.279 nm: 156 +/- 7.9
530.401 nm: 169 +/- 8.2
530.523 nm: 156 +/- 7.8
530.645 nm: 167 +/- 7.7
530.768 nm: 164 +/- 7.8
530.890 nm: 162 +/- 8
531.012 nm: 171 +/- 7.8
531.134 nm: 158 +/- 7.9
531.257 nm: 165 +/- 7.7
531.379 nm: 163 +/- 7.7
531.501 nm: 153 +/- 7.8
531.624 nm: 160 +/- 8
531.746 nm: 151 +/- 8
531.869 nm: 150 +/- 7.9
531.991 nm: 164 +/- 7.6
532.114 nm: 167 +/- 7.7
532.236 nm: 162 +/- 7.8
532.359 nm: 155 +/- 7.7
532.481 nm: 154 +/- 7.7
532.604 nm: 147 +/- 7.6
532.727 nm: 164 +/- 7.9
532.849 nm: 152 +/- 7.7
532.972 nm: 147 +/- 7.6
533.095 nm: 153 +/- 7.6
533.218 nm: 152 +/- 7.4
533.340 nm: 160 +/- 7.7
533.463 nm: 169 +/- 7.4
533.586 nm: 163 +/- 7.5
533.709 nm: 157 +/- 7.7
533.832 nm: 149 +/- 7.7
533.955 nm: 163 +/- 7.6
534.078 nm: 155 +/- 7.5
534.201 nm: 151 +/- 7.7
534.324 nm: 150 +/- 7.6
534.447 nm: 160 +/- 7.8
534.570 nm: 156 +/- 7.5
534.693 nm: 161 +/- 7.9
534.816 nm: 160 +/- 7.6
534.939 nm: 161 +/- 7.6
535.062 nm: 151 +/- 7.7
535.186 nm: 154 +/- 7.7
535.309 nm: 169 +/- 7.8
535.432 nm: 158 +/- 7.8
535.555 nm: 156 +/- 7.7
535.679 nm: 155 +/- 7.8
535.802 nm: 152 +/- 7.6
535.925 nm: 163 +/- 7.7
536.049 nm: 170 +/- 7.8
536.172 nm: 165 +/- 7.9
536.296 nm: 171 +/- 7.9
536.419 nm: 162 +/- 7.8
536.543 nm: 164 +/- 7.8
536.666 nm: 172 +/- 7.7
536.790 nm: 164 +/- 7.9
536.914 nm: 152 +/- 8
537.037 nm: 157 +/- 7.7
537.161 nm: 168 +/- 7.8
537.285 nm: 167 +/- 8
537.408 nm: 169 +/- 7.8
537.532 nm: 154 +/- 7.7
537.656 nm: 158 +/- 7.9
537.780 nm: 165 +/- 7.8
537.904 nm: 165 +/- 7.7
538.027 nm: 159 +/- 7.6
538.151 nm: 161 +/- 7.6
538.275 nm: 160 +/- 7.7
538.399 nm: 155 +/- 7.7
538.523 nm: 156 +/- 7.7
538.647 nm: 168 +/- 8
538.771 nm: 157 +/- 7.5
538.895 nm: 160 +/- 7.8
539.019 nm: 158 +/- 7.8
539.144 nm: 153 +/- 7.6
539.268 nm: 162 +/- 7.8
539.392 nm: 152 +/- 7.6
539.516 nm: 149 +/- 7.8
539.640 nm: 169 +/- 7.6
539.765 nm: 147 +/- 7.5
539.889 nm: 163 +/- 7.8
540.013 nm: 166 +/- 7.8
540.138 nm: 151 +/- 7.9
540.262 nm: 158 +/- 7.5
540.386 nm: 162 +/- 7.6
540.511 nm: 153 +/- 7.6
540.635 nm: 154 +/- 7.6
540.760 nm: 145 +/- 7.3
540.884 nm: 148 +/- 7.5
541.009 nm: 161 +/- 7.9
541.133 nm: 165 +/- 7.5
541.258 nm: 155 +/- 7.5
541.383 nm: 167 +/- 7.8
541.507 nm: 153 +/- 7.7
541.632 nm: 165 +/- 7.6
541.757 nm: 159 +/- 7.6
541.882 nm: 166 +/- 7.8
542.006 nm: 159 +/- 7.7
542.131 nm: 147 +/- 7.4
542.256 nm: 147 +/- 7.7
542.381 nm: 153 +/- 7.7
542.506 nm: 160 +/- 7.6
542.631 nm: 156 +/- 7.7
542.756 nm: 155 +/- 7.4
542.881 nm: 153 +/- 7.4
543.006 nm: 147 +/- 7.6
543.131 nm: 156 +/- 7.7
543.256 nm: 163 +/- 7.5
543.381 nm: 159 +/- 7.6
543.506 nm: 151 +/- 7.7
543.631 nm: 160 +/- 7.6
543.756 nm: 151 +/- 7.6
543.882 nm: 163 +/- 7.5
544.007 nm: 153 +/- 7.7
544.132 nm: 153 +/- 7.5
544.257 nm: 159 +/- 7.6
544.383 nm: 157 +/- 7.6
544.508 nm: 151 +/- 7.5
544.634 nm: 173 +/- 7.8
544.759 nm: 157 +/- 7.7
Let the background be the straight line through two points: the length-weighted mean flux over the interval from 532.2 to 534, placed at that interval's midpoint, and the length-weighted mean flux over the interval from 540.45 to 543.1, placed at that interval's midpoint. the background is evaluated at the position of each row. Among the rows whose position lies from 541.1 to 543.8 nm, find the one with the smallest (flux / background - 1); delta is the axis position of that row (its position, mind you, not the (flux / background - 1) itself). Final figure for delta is 542.131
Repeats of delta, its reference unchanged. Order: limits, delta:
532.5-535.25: 532.604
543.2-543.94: 543.506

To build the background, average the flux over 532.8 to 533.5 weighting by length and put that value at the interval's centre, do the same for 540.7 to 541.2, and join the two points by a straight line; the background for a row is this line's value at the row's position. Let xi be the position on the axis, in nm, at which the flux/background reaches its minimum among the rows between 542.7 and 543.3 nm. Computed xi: 543.006 nm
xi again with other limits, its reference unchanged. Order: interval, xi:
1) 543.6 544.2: 543.756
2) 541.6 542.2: 542.131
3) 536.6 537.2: 536.914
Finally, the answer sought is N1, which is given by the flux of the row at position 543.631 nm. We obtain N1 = 160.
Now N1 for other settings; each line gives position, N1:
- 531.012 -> 171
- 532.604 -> 147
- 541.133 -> 165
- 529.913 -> 176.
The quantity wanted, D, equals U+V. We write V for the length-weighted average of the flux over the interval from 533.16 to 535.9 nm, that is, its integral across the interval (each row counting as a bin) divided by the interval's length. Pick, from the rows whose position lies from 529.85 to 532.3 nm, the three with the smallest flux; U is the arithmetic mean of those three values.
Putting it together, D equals 309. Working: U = 151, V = 157.5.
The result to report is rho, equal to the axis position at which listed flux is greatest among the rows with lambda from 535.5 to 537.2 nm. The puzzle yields 536.666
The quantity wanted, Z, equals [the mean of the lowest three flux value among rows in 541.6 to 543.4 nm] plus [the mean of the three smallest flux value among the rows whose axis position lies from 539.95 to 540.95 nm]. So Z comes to 295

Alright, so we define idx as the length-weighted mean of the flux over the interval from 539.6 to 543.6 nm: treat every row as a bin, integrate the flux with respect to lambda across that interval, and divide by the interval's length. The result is 157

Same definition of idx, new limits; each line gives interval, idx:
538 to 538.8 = 160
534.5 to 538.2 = 161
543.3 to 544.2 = 156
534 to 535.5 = 157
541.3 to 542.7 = 157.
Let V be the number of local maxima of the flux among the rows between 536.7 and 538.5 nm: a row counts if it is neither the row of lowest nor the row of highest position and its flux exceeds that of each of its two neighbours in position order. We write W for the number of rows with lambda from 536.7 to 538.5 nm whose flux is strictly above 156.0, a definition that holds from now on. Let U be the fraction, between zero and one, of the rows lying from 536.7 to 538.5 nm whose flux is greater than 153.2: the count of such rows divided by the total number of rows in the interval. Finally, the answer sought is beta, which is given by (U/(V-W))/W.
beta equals -0.011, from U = 0.93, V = 3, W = 11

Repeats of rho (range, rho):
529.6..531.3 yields 529.913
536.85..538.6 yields 537.408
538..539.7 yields 539.640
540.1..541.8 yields 541.383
